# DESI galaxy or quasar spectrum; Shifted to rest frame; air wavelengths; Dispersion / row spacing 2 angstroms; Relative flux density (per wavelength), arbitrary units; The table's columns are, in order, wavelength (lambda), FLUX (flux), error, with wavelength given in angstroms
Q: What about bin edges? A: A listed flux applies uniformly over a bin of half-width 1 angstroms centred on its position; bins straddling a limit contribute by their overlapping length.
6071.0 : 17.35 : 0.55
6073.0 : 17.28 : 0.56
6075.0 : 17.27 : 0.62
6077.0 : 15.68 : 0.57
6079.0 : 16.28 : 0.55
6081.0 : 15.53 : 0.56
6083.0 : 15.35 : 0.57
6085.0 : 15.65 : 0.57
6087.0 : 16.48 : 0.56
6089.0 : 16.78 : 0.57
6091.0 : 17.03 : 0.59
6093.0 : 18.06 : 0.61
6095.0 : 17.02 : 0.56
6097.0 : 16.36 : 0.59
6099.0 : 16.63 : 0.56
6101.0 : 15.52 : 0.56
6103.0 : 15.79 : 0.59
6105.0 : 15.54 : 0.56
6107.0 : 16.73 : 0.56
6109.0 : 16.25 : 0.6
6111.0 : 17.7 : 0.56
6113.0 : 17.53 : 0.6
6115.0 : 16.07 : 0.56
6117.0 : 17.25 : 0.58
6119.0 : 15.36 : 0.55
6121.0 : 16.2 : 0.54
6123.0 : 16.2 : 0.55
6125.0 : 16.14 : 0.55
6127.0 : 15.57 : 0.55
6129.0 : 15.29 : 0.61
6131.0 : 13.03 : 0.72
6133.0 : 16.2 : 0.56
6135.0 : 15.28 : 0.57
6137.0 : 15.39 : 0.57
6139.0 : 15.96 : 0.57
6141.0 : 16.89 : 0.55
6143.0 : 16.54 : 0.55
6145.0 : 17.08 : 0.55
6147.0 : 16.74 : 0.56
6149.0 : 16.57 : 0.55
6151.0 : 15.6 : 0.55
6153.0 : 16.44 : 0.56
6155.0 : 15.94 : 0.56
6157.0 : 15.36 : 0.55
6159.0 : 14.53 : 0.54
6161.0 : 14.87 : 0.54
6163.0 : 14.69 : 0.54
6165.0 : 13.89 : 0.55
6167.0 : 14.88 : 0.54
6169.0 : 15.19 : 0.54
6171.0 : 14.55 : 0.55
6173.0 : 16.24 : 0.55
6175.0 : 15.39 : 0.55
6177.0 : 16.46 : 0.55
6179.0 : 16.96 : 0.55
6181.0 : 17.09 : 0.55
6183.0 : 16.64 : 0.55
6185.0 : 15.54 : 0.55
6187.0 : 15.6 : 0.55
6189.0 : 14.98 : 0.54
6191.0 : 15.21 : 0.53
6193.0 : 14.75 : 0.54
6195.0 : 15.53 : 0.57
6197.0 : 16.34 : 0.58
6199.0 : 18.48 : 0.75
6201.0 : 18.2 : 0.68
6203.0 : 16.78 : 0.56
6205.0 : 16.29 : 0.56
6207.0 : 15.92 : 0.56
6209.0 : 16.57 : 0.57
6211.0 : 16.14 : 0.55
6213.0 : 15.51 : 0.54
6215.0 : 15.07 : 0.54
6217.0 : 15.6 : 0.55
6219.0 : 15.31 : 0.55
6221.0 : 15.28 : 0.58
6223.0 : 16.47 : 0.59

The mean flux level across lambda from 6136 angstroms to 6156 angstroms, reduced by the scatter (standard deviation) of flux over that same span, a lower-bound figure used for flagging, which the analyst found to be 15.8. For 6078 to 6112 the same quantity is 15.6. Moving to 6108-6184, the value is 14.9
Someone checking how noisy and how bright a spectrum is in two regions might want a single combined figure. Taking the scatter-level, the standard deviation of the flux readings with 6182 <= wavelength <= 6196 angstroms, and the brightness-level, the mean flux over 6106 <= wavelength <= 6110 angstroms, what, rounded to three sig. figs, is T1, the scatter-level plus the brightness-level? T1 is 17.1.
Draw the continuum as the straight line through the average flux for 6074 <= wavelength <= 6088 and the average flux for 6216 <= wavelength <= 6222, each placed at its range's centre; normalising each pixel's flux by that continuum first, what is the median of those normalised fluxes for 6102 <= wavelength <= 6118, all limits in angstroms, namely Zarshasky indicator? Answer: 1.04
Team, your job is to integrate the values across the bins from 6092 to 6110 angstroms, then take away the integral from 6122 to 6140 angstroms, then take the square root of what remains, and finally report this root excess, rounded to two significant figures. 4.2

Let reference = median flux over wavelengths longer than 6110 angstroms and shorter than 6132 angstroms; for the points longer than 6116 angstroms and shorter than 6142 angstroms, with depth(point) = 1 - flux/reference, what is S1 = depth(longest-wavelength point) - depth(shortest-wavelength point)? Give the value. 0.022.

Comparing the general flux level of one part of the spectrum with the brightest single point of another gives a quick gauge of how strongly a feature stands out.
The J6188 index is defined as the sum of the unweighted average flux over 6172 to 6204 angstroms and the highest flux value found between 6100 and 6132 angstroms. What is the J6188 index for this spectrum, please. 34.0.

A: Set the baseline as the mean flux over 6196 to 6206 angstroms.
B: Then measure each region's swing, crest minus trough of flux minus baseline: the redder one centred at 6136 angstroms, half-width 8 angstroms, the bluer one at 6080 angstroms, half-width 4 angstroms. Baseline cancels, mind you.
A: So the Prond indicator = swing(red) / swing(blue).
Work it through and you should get 4.2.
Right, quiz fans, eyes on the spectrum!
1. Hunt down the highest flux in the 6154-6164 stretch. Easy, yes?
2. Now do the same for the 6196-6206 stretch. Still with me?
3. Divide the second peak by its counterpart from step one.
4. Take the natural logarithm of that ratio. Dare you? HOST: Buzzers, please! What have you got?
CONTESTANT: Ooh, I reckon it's 0.15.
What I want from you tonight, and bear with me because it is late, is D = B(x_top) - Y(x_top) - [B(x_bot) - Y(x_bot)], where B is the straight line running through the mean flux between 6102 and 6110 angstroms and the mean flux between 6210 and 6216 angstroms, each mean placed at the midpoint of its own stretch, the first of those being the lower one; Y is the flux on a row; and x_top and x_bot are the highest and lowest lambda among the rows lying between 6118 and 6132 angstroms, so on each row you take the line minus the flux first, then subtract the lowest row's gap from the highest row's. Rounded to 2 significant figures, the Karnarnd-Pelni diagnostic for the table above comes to 2.3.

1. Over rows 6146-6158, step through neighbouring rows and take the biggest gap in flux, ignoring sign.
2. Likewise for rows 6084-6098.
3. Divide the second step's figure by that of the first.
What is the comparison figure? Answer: 1.1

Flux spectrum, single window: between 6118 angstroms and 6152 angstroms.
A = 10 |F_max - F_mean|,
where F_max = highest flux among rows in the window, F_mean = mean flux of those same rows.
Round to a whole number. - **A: 12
